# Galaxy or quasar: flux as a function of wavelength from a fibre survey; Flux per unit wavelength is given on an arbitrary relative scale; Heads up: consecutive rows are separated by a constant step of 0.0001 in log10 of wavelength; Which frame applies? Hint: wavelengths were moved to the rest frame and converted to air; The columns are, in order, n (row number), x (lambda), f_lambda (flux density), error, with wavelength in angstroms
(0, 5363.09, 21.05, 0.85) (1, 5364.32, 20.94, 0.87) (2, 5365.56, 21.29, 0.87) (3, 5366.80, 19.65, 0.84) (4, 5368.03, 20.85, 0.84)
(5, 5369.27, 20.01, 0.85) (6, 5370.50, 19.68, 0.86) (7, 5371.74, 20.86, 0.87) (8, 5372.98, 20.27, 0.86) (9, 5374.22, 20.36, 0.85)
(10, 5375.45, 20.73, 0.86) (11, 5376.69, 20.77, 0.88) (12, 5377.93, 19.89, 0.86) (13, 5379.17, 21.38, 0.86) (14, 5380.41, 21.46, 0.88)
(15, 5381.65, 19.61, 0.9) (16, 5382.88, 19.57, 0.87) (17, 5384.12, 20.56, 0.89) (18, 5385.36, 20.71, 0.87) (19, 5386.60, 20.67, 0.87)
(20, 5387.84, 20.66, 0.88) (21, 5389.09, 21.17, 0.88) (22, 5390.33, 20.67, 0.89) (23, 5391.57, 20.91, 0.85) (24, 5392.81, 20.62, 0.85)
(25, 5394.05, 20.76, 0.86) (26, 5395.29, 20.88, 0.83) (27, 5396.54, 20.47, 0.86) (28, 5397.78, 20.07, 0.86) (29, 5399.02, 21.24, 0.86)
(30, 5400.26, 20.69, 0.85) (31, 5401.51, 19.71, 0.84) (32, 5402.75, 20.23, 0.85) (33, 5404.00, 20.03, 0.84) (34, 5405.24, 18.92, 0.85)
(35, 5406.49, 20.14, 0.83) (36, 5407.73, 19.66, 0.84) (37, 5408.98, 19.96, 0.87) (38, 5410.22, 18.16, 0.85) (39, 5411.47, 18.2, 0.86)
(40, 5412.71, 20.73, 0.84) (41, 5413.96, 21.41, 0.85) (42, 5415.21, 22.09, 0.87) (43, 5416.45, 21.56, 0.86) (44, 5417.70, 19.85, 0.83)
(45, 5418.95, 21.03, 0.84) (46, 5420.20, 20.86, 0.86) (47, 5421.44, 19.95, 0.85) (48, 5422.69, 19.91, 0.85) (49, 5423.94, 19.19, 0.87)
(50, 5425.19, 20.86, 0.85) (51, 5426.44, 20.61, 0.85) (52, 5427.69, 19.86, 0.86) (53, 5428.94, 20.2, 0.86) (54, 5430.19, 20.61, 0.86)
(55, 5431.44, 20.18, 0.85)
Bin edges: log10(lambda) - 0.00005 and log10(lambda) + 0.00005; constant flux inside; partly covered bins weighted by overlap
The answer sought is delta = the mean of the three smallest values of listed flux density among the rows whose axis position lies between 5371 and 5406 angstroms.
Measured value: 19.4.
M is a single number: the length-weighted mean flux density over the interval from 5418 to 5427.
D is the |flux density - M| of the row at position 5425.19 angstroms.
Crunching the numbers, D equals 0.54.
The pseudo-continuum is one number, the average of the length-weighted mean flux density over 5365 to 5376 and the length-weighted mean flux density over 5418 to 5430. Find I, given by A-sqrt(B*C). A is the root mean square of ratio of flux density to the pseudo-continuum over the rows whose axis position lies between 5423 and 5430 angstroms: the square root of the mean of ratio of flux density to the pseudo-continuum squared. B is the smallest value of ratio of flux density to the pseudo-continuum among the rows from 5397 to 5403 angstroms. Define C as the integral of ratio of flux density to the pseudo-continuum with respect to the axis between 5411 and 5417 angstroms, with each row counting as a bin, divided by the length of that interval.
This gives -0.007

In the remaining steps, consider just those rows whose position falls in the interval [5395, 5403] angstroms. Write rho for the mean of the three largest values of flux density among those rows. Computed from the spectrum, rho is 20.9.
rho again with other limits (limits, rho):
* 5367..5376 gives 20.8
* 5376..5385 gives 21.2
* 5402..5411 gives 20.1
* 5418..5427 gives 20.9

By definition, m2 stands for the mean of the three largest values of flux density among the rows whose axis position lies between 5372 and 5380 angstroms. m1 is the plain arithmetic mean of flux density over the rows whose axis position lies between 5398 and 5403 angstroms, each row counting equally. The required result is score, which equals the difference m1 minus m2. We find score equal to -0.5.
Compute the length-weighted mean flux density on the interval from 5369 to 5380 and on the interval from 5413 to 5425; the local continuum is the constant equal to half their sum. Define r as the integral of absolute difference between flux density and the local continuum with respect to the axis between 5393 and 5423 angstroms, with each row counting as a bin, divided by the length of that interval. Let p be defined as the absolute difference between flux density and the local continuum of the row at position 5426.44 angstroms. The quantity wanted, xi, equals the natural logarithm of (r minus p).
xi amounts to -0.4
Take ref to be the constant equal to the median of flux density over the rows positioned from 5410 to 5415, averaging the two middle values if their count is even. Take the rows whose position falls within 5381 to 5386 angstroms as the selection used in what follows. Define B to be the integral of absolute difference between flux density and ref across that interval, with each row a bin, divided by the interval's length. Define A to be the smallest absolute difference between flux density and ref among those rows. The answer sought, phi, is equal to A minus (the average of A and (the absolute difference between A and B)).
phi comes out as -0.22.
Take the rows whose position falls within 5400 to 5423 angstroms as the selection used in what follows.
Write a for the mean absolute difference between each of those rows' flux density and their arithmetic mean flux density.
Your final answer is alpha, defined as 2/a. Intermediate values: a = 0.77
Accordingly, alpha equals 2.6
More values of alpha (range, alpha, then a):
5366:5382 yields 3.7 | 0.54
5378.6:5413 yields 3.1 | 0.65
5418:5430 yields 4.0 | 0.50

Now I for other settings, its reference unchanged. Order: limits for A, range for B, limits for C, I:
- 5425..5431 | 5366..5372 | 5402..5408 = 0.034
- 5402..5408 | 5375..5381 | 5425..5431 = -0.016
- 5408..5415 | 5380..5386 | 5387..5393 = -0.022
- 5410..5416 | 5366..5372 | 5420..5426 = 0.015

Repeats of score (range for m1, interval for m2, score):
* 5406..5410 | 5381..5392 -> -1.0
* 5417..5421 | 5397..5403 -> -0.1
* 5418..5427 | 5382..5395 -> -0.6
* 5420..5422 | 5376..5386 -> -0.8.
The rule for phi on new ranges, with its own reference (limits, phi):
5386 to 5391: 0.53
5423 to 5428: -0.13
